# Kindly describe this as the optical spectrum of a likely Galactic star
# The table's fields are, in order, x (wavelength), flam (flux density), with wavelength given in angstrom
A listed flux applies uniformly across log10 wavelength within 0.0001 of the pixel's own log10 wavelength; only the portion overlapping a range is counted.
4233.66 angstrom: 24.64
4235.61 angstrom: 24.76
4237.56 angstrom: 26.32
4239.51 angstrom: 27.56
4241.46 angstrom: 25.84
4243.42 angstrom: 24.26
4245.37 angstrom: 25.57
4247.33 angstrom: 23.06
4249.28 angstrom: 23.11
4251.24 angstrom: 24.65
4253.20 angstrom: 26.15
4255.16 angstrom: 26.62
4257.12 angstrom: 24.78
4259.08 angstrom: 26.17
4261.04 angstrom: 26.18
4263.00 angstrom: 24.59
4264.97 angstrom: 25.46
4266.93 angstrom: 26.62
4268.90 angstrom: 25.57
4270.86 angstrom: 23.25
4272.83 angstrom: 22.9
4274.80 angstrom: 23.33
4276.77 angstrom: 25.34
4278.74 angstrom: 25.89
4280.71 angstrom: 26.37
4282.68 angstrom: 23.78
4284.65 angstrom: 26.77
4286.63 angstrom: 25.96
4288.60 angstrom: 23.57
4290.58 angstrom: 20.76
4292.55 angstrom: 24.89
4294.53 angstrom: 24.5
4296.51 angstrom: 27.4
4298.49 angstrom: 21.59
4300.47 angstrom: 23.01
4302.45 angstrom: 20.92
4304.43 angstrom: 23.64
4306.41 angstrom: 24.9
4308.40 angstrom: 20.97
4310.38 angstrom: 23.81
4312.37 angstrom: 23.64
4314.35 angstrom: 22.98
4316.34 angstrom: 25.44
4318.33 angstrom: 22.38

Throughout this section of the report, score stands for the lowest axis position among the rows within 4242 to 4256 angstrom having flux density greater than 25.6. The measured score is 4253.20 angstrom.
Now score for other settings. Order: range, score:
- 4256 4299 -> 4259.08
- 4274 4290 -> 4278.74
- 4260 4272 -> 4261.04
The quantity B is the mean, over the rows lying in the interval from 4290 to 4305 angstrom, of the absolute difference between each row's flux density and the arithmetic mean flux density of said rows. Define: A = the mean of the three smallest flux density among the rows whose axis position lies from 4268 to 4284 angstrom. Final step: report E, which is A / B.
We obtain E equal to 13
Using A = 23.2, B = 1.77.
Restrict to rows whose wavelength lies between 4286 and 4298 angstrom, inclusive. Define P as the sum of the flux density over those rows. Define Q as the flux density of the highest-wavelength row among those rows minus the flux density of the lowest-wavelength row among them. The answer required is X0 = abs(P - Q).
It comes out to 146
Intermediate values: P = 147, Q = 1.4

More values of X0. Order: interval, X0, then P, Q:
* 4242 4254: 145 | 147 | 1.9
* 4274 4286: 148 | 151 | 3.4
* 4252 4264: 156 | 154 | -1.6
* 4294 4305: 142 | 141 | -0.9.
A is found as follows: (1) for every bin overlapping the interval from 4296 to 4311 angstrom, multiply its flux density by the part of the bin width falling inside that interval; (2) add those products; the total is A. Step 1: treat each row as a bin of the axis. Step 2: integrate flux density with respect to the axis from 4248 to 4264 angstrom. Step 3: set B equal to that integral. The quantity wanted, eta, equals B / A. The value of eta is 1.16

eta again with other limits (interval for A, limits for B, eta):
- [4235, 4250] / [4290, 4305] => 0.93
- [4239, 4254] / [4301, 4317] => 0.99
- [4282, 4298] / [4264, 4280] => 1.01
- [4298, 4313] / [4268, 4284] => 1.15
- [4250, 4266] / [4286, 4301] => 0.88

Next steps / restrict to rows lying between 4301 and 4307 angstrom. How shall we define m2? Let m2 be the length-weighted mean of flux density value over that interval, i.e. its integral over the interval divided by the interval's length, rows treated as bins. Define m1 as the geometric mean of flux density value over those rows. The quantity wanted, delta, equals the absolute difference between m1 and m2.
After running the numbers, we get 0.05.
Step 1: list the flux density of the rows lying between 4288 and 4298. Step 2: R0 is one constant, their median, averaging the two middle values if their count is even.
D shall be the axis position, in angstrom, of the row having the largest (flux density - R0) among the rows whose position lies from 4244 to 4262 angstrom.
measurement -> 4255.16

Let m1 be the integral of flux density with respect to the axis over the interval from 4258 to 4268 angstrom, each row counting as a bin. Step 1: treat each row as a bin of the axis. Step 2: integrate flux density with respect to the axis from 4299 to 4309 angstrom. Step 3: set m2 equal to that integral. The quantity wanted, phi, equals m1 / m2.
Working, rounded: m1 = 258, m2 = 227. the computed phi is 1.14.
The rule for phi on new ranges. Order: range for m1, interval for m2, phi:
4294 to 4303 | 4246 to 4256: 0.86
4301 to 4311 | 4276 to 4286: 0.89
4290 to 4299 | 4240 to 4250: 0.88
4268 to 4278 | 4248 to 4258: 0.96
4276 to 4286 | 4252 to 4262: 0.99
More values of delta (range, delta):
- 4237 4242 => 0.12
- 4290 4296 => 0.58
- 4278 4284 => 0.11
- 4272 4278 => 0.12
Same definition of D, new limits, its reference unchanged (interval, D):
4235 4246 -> 4239.51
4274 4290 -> 4284.65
